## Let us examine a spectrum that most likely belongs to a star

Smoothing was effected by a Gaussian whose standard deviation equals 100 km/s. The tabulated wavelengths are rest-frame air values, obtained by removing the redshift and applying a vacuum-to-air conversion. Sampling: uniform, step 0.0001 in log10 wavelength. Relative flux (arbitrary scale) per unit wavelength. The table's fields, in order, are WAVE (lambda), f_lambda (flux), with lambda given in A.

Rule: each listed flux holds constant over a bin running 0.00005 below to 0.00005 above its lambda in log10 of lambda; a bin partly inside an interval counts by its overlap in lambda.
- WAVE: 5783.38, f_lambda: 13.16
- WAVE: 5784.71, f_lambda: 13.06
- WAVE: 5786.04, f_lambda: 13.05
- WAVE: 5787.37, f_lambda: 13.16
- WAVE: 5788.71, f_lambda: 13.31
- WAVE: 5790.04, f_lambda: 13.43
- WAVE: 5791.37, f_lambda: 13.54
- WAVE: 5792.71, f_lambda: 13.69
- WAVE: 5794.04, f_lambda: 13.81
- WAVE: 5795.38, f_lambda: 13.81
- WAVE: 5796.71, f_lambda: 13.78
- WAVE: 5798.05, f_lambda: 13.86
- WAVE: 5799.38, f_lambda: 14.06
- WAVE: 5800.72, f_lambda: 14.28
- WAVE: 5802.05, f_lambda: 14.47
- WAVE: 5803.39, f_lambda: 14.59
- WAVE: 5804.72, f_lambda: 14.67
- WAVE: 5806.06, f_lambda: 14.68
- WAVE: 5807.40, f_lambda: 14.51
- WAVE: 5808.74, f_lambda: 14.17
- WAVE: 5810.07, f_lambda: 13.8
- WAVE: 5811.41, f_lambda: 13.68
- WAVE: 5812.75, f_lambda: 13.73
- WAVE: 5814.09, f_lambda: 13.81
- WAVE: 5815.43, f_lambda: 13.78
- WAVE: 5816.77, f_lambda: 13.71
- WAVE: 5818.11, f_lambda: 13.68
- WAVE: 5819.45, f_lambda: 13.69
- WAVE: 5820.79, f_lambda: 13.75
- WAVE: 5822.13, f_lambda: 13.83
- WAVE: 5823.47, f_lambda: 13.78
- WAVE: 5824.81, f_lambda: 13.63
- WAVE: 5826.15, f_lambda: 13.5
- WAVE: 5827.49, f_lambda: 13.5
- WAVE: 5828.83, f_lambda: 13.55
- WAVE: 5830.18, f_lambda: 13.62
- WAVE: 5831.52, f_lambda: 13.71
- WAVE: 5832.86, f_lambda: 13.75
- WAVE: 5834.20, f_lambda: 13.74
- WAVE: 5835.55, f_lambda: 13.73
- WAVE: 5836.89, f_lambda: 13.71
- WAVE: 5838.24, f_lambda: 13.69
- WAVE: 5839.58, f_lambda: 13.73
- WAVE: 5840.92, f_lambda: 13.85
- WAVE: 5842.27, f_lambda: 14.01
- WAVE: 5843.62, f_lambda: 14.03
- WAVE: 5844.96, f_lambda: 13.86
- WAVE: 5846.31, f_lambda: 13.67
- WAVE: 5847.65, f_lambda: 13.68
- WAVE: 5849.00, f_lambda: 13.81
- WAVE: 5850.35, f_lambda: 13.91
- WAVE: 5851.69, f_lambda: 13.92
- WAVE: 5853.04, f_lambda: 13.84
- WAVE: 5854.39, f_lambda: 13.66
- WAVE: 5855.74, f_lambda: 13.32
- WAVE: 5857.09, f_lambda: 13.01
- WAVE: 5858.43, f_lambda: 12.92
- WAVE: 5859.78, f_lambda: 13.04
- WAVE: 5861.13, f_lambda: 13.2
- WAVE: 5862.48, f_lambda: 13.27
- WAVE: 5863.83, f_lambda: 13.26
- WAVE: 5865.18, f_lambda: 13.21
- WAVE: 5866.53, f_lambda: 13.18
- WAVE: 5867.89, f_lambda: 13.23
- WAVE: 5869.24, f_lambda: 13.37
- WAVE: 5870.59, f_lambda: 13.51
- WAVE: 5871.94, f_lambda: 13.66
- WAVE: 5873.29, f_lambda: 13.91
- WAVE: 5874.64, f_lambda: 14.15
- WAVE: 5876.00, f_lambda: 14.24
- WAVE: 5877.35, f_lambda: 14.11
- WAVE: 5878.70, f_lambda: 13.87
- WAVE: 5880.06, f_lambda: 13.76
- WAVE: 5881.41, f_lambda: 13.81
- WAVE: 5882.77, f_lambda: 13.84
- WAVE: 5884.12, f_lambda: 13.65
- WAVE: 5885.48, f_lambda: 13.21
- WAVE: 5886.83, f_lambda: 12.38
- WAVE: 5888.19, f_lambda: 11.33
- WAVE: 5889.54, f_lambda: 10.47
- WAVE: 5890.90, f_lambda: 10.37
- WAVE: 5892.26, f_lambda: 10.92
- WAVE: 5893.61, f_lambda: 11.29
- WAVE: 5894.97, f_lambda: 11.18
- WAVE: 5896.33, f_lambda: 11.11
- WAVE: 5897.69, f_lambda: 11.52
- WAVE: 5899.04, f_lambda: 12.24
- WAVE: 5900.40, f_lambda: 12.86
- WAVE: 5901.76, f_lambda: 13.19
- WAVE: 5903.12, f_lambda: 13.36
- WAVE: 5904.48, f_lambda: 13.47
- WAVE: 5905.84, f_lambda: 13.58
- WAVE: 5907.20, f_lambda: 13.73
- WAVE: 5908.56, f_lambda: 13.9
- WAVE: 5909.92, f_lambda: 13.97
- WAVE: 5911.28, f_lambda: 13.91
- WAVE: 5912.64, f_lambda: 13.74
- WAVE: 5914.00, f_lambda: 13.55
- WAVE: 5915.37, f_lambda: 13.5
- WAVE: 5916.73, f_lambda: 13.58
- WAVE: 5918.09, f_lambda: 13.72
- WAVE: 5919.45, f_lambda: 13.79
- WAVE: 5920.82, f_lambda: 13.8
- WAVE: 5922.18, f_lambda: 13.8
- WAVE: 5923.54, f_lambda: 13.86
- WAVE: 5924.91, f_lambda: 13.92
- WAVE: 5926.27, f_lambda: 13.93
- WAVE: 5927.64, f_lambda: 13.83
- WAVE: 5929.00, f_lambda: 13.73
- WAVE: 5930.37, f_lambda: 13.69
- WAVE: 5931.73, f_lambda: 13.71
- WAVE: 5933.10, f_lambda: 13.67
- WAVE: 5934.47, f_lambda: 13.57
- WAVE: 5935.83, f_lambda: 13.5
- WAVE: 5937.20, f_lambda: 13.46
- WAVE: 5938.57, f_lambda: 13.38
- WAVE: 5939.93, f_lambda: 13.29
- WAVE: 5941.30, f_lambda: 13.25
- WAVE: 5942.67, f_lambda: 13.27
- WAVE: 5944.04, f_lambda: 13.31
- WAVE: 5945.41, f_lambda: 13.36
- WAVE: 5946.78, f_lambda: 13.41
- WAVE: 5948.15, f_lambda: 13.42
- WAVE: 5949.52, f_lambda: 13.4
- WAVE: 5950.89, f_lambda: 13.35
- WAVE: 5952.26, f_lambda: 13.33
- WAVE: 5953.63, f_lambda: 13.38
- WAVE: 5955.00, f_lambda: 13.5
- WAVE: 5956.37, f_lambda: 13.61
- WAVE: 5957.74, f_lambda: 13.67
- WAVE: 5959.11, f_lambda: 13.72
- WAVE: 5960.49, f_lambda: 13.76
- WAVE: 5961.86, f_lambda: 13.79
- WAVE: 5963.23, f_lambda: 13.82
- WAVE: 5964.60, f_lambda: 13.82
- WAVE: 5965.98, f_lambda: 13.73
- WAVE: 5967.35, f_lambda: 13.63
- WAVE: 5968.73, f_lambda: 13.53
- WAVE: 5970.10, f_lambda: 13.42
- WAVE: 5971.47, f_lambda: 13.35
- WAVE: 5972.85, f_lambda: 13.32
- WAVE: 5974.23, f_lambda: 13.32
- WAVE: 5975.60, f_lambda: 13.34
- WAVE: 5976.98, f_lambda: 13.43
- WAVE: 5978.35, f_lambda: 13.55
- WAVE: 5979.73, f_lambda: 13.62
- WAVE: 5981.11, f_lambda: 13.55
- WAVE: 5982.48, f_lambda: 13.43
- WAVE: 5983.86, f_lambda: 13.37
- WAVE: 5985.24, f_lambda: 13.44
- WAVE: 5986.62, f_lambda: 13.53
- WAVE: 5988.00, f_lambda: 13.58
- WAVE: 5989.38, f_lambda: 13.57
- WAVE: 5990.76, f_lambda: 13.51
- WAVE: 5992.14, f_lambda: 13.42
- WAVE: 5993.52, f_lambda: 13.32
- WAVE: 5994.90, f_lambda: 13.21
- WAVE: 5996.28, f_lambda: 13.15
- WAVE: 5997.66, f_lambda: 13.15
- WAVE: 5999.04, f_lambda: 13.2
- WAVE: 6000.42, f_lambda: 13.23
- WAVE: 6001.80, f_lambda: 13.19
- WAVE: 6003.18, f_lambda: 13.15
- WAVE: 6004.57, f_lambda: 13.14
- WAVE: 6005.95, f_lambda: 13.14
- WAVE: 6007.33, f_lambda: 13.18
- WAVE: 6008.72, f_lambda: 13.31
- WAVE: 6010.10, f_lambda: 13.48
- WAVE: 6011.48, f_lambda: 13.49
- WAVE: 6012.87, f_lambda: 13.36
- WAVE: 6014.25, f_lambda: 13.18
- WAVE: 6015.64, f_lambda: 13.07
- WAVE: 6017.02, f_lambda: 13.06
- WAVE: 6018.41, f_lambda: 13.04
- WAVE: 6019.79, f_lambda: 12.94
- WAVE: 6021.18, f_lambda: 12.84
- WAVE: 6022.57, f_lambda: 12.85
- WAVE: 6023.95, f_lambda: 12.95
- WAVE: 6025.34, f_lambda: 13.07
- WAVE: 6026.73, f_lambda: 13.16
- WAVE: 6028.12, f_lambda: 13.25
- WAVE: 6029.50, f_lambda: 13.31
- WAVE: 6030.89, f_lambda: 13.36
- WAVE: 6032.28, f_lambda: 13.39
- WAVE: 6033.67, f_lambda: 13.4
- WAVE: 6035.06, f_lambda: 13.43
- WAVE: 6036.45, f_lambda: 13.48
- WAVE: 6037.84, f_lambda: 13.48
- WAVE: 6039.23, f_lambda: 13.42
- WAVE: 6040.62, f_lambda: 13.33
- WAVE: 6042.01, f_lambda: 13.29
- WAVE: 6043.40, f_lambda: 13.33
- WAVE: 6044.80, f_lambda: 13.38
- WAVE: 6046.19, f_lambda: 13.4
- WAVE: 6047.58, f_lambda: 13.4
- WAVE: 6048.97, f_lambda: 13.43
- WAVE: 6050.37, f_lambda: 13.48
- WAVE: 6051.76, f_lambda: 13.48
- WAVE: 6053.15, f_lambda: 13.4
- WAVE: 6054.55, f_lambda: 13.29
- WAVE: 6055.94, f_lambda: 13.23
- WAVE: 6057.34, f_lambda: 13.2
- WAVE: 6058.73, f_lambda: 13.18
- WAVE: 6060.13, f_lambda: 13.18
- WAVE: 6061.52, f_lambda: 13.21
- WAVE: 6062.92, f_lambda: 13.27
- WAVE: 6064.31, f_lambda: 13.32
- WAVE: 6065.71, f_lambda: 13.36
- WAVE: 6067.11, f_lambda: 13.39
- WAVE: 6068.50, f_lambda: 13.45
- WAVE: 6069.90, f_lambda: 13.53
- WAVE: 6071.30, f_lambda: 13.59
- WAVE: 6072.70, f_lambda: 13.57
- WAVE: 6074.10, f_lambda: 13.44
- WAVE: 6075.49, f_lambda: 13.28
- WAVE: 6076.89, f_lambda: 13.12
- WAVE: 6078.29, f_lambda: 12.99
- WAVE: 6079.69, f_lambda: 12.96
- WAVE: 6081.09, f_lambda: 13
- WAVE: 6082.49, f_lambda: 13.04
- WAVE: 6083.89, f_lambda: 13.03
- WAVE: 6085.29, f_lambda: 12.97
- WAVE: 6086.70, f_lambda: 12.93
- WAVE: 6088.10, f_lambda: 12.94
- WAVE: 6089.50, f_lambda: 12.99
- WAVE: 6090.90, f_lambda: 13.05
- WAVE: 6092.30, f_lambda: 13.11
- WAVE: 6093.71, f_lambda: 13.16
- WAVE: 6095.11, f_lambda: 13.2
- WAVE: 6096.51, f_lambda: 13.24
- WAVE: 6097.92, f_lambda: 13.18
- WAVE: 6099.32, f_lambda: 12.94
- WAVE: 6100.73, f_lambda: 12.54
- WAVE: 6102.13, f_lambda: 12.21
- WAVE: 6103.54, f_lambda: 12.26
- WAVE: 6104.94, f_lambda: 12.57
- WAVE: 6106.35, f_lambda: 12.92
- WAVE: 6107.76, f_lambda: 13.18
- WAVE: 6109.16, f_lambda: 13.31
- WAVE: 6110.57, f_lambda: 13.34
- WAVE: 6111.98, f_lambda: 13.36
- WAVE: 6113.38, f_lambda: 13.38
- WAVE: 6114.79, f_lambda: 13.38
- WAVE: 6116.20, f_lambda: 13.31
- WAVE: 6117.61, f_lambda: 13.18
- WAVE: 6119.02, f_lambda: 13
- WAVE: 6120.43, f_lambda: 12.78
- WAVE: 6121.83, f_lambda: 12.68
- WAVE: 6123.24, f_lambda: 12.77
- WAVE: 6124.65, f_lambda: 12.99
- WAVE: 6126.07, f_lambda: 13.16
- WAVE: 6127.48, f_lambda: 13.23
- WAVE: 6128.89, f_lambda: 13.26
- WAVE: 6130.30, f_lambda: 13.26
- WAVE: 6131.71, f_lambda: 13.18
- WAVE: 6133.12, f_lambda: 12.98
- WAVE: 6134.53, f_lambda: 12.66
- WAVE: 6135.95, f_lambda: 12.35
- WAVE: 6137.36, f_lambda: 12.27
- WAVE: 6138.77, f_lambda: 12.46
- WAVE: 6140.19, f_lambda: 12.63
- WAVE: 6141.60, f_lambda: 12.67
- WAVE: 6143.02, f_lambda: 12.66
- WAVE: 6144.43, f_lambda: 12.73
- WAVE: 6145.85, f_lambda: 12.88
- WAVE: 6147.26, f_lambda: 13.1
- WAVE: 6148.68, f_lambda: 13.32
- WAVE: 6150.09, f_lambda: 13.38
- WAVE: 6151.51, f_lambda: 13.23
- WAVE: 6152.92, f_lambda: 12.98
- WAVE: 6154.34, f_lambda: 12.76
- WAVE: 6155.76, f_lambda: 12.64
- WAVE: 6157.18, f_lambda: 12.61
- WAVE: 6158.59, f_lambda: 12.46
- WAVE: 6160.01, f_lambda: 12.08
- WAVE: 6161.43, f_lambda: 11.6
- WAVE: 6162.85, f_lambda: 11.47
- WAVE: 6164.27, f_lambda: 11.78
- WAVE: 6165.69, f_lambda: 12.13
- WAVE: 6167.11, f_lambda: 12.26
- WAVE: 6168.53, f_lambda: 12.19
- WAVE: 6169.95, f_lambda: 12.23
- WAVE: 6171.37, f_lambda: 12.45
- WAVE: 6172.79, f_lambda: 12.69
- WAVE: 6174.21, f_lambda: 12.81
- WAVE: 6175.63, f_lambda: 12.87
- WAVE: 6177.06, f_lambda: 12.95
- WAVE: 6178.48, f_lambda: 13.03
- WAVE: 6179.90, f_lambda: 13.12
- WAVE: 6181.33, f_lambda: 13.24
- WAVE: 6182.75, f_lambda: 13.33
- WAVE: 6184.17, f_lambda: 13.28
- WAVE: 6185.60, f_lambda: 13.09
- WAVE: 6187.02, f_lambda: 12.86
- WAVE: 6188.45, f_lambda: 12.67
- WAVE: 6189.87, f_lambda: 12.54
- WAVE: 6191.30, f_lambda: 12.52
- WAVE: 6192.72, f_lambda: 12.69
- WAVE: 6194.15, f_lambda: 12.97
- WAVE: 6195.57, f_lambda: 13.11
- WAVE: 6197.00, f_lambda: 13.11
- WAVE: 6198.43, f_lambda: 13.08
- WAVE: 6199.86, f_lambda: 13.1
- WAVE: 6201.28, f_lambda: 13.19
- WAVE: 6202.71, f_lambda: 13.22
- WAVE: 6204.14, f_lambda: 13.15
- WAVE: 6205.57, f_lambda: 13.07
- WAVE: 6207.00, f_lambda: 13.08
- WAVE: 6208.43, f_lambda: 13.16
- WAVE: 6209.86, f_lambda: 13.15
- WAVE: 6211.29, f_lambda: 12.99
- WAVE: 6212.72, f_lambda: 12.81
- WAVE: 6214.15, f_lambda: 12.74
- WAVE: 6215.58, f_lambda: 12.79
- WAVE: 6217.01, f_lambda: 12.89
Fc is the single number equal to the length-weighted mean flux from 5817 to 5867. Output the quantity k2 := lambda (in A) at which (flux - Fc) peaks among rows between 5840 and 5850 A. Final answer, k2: 5843.62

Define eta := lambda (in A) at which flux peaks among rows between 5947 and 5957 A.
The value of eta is 5956.37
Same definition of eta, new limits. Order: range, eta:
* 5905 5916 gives 5909.92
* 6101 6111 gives 6110.57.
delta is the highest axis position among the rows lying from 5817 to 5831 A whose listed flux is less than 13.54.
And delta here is 5827.49 A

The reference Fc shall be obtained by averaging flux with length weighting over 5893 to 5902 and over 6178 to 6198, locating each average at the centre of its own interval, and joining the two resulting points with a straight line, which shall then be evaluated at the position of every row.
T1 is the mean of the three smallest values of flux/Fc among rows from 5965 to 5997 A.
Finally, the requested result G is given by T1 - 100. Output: -98.9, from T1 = 1.08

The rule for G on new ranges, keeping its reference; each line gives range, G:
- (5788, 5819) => -98.8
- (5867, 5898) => -99.1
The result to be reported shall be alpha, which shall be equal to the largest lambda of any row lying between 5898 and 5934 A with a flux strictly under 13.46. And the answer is 5903.12 A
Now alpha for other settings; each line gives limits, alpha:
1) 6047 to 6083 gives 6082.49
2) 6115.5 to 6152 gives 6151.51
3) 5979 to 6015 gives 6014.25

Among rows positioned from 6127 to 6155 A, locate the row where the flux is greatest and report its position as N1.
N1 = 6150.09 A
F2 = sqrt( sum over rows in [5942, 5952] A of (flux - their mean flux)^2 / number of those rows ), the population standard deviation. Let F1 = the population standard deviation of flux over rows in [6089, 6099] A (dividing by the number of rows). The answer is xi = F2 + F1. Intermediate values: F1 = 0.08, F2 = 0.05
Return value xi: 0.13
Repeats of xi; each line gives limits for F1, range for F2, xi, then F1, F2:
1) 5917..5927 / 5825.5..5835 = 0.17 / 0.07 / 0.10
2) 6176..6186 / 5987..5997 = 0.29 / 0.13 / 0.16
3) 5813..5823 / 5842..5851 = 0.19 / 0.05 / 0.13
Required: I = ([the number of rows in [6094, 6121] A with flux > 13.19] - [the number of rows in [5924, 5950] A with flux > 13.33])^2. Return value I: 49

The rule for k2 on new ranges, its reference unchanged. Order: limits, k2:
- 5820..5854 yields 5843.62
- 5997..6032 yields 6011.48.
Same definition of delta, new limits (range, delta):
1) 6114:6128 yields 6127.48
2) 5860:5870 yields 5869.24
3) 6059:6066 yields 6065.71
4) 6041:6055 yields 6054.55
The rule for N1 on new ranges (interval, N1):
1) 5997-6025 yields 6011.48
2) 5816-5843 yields 5842.27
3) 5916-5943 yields 5926.27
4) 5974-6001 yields 5979.73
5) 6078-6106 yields 6096.51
